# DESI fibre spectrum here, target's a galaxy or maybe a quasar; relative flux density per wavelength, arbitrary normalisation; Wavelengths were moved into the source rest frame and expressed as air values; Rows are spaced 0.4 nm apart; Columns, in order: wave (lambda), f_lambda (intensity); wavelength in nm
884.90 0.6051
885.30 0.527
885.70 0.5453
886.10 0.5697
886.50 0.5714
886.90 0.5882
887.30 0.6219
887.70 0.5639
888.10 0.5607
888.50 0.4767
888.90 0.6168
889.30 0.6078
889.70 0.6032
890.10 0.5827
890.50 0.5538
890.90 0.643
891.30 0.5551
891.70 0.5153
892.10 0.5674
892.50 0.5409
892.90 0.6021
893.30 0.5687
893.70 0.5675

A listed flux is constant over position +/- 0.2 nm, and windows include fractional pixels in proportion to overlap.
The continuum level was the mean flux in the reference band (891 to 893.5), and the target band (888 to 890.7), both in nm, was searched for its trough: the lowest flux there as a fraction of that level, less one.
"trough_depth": -0.15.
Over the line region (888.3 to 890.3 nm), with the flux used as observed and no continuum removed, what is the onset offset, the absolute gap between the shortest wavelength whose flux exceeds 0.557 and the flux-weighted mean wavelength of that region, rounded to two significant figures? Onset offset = 0.43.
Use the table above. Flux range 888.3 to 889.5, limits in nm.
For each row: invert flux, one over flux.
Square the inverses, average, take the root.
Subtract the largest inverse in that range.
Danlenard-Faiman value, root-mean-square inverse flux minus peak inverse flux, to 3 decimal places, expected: -0.296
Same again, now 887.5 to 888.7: -0.207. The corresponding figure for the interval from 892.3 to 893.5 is -0.091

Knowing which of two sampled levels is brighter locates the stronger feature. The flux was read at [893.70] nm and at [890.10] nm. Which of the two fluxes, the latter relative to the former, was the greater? 0.58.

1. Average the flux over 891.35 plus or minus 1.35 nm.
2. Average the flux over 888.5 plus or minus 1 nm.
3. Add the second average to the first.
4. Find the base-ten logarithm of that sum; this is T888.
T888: 0.053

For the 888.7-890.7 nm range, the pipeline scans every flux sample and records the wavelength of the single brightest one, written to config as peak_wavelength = 888.90 nm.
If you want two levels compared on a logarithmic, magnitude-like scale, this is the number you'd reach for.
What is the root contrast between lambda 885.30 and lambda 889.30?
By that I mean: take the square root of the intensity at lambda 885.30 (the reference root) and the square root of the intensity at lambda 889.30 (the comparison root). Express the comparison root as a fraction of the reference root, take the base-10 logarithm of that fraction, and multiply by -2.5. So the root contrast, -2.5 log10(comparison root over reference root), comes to -0.077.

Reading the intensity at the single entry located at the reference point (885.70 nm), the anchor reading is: 0.5453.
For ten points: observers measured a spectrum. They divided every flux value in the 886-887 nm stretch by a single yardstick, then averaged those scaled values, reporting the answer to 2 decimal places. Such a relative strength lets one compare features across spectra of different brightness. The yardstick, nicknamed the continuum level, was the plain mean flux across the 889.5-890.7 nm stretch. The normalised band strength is 0.99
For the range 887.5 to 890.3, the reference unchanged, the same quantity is 0.99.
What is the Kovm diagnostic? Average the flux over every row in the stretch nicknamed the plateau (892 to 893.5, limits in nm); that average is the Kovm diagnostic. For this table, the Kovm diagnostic 0.570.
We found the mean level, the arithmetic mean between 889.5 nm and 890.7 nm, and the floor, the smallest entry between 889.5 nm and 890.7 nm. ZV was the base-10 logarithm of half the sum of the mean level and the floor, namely -0.247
